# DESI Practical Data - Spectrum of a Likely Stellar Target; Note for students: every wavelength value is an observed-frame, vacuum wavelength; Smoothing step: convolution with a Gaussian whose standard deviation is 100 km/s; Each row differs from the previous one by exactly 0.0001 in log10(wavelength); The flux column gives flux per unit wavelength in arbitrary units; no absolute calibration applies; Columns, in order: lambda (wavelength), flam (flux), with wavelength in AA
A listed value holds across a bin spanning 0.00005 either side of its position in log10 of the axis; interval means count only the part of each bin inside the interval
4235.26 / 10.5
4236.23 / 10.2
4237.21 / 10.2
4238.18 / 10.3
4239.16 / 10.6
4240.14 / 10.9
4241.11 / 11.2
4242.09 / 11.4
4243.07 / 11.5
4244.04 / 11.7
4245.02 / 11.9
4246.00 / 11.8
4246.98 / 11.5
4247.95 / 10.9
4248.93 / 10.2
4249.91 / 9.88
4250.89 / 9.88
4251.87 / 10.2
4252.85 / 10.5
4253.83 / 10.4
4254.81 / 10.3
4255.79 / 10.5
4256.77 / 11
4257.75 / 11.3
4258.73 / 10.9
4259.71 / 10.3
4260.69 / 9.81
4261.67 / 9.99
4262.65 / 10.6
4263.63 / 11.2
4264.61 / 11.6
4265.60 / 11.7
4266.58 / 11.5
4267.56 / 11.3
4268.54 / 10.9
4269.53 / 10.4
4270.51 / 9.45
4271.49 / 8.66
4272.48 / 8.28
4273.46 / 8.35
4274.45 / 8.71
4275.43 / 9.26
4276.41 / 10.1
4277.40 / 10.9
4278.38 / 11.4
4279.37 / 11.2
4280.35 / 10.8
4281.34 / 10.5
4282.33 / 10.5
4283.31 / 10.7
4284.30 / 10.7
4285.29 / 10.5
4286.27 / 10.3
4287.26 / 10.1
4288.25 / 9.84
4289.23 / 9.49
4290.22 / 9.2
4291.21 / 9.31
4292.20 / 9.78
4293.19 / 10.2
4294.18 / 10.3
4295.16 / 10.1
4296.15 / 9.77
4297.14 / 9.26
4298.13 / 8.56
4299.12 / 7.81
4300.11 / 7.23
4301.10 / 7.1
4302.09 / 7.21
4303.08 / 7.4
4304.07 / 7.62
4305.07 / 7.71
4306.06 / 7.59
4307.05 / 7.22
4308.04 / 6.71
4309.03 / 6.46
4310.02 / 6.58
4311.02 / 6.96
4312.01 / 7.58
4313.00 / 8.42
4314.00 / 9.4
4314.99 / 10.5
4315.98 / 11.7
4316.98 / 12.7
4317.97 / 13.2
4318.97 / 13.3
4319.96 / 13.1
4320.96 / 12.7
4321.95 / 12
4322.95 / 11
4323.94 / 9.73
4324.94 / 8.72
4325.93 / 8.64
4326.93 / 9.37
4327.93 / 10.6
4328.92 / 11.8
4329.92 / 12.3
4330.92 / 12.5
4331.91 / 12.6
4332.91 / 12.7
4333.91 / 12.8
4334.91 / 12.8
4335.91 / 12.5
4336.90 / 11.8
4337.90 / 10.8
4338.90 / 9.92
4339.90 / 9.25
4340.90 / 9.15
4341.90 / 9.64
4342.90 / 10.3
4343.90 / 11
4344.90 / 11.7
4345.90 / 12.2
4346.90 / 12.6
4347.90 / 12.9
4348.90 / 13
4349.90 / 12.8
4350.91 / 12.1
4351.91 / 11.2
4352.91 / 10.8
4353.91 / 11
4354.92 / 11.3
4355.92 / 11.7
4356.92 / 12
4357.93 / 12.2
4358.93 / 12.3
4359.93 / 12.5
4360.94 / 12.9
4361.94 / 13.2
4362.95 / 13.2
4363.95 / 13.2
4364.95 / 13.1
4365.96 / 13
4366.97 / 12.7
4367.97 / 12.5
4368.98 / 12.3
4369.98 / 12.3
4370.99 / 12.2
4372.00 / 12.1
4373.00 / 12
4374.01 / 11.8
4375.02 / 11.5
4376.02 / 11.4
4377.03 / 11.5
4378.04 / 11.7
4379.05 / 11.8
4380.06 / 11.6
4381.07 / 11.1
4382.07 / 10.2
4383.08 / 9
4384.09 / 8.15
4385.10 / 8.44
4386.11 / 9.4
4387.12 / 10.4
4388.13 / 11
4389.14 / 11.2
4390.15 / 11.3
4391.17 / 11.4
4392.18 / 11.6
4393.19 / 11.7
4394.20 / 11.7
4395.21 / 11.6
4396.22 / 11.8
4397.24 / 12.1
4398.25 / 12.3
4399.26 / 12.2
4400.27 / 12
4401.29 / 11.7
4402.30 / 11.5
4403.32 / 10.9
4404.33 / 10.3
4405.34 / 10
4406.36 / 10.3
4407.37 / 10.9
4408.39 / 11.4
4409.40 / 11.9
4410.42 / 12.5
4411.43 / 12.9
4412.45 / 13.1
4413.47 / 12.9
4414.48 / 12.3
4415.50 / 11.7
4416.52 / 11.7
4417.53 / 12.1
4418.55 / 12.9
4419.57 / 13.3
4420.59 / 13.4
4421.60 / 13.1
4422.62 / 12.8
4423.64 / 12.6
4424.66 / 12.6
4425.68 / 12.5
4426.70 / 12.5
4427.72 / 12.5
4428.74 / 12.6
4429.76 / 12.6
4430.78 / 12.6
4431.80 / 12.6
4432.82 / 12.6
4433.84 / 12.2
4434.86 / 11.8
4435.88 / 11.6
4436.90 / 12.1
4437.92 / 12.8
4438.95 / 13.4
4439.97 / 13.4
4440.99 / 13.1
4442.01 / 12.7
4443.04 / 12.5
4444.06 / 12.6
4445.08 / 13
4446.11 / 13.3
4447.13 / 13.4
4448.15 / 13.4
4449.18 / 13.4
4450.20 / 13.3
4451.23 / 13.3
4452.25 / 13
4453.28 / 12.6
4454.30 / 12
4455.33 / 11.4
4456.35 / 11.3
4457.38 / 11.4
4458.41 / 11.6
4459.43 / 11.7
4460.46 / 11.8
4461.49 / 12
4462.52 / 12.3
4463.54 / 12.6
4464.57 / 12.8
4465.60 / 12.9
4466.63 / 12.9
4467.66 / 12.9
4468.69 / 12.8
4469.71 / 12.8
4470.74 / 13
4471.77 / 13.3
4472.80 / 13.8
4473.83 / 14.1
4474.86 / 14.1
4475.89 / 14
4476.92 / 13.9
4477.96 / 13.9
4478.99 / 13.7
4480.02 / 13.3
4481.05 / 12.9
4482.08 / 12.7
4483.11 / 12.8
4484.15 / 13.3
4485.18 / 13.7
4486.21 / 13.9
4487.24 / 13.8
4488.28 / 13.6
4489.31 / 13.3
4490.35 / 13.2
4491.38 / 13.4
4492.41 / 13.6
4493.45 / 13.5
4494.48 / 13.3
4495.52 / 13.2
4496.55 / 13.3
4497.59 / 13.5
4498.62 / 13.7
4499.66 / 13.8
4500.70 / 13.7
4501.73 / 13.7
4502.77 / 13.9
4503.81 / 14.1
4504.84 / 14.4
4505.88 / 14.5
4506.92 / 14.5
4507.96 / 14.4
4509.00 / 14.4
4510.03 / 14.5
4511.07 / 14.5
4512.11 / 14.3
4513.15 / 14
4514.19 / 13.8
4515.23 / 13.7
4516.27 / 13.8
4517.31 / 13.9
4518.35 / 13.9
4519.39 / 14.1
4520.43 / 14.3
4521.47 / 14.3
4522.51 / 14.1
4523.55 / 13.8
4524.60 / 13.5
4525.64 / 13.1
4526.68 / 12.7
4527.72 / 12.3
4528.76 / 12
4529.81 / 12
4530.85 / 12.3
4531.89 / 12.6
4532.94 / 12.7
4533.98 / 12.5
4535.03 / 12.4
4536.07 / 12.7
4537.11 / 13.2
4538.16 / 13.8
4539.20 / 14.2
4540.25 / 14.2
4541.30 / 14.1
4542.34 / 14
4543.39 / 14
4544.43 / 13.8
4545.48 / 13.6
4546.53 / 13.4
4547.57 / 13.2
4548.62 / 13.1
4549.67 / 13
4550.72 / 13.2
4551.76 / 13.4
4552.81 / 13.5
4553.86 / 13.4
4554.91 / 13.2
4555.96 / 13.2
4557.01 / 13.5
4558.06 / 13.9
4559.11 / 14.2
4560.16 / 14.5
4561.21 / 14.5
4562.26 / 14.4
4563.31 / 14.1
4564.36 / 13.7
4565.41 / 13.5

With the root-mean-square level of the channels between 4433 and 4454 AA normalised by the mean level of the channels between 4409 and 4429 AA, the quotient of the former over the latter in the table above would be 1.02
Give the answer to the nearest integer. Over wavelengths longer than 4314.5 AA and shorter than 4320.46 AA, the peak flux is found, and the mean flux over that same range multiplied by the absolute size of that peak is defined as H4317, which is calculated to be 165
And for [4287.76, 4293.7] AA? 98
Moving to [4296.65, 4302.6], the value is 73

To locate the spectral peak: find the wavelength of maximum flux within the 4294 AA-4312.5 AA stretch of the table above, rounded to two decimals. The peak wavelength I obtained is 4294.18 AA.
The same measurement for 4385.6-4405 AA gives 4398.25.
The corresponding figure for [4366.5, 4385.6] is 4366.97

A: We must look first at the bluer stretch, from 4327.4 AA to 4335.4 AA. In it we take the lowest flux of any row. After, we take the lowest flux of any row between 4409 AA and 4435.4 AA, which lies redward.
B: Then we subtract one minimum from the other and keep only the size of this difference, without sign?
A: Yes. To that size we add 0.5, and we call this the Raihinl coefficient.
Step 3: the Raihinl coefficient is 1.6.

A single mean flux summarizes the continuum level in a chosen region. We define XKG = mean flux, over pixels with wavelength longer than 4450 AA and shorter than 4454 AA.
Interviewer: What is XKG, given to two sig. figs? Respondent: 13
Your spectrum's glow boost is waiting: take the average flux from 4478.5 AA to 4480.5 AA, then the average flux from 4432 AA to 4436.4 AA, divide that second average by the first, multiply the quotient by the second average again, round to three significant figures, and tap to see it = 10.8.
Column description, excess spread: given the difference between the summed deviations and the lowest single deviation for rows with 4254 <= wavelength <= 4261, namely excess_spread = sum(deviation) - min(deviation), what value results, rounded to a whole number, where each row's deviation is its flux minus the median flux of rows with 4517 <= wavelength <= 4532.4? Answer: -17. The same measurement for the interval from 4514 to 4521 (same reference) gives 3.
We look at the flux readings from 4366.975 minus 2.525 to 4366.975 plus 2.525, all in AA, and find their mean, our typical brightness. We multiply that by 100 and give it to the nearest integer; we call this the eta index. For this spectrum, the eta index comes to 1272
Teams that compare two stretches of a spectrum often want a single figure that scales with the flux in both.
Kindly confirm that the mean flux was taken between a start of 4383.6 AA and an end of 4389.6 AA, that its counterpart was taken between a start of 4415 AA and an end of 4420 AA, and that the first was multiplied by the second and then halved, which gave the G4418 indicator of 60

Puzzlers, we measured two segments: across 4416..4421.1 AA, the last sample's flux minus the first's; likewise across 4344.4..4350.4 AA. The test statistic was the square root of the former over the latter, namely 1.2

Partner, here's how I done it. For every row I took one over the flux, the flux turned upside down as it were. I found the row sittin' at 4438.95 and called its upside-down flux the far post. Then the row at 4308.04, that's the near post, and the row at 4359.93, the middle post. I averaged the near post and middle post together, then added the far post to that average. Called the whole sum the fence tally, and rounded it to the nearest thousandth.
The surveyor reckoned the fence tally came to 0.189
